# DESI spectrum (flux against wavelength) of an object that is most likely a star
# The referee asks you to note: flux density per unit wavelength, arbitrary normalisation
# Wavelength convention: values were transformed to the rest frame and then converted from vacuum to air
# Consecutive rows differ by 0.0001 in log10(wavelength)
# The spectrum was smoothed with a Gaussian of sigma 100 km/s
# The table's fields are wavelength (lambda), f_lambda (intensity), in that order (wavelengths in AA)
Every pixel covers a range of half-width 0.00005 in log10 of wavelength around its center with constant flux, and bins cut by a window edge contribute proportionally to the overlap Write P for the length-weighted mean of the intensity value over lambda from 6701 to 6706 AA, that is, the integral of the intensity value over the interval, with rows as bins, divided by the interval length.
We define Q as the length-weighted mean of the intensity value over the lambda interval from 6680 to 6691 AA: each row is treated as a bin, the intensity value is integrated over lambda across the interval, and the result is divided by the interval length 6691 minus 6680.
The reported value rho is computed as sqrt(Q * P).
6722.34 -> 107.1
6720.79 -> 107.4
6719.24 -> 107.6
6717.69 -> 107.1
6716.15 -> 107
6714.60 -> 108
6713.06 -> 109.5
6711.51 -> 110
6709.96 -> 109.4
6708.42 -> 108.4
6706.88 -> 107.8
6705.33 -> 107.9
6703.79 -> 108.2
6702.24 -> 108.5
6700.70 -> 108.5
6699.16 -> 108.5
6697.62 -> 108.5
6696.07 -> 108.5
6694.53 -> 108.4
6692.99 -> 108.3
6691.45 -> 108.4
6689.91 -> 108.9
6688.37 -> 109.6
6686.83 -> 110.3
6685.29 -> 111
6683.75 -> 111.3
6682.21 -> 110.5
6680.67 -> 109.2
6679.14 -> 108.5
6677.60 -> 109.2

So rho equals 109.1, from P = 108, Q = 110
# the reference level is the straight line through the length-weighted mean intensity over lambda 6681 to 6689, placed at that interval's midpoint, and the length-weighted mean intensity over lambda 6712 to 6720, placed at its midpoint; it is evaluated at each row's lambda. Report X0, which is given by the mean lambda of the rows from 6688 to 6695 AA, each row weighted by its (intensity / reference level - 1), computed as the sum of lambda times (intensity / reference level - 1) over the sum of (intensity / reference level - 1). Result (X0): 6691.9 AA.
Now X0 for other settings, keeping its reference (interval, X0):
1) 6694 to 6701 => 6697.1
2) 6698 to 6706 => 6702.4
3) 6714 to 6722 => 6717.2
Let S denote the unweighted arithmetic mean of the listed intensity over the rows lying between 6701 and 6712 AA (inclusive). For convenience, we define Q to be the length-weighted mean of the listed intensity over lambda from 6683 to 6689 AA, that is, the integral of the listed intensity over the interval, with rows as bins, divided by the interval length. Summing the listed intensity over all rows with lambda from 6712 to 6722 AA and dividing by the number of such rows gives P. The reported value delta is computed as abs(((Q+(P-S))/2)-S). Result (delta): 53.7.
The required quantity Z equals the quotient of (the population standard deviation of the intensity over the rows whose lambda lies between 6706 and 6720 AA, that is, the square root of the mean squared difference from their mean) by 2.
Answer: 0.51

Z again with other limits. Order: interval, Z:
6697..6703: 0.00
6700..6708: 0.15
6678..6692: 0.51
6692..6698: 0.04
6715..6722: 0.12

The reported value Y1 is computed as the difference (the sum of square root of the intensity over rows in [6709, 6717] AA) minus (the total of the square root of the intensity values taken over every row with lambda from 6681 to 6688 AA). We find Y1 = 10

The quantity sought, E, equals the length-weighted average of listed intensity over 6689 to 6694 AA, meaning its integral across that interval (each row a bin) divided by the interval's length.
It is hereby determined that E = 108.6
